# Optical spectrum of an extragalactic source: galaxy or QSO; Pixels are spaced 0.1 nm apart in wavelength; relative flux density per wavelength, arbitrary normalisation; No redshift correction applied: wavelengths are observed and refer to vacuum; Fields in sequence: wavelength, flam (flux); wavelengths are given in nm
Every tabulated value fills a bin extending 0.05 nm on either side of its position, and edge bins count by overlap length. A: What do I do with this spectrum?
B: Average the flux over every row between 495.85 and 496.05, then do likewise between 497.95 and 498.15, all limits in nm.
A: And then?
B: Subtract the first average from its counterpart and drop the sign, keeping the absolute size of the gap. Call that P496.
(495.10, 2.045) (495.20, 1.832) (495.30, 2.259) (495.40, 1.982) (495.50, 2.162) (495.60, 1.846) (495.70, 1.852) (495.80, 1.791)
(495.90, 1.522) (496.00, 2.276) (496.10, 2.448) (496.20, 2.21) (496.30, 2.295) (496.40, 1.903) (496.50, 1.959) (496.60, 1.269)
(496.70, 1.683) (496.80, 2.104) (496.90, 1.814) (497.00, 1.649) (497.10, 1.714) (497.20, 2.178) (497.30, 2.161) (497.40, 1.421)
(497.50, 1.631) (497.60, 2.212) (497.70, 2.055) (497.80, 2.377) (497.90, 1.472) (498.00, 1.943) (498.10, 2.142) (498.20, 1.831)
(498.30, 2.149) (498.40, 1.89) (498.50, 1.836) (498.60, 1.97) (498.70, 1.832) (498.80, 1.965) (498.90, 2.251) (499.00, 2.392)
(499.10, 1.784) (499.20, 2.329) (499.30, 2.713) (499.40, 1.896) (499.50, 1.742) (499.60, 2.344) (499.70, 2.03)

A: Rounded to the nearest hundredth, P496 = 0.14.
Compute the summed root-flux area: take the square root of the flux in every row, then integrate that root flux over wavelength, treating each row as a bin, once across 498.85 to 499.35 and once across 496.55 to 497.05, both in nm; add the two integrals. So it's 1.406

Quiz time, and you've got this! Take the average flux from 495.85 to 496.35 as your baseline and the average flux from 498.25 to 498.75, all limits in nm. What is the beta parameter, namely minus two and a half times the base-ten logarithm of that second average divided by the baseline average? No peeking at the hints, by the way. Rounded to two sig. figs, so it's 0.11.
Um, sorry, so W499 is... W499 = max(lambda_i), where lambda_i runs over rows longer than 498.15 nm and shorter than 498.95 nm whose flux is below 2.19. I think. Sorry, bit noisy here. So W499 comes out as 498.80 nm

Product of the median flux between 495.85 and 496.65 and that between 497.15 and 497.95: 4.4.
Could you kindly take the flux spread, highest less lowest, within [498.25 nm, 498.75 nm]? 0.32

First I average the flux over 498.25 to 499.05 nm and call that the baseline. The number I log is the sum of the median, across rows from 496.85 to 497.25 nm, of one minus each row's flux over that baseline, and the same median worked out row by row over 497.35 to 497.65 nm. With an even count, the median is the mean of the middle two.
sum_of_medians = 0.33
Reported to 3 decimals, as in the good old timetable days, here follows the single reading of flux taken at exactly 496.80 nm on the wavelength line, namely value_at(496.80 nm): 2.104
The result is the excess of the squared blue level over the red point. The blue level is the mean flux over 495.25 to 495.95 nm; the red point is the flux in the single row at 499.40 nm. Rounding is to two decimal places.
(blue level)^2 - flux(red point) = 1.78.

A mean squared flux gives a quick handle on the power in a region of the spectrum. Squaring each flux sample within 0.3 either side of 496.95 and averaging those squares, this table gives 3.49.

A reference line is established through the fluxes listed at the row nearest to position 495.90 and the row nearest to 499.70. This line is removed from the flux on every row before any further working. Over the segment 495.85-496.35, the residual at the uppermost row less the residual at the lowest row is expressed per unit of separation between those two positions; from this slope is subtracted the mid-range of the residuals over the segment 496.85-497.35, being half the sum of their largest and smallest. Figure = 1.6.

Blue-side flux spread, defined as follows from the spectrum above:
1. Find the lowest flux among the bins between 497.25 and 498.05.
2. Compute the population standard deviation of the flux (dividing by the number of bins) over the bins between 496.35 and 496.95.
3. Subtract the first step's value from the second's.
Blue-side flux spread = -1.16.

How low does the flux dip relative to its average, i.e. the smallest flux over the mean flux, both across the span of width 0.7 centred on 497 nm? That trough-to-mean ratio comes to 0.87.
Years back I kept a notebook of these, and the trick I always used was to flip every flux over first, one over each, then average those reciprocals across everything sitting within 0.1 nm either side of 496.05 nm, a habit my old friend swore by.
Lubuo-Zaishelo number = 0.424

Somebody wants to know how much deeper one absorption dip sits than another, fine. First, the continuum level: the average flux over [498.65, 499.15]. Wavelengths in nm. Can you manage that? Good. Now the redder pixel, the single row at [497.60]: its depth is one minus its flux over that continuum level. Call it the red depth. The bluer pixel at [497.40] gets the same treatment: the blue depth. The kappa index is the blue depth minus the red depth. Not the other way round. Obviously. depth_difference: 0.39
